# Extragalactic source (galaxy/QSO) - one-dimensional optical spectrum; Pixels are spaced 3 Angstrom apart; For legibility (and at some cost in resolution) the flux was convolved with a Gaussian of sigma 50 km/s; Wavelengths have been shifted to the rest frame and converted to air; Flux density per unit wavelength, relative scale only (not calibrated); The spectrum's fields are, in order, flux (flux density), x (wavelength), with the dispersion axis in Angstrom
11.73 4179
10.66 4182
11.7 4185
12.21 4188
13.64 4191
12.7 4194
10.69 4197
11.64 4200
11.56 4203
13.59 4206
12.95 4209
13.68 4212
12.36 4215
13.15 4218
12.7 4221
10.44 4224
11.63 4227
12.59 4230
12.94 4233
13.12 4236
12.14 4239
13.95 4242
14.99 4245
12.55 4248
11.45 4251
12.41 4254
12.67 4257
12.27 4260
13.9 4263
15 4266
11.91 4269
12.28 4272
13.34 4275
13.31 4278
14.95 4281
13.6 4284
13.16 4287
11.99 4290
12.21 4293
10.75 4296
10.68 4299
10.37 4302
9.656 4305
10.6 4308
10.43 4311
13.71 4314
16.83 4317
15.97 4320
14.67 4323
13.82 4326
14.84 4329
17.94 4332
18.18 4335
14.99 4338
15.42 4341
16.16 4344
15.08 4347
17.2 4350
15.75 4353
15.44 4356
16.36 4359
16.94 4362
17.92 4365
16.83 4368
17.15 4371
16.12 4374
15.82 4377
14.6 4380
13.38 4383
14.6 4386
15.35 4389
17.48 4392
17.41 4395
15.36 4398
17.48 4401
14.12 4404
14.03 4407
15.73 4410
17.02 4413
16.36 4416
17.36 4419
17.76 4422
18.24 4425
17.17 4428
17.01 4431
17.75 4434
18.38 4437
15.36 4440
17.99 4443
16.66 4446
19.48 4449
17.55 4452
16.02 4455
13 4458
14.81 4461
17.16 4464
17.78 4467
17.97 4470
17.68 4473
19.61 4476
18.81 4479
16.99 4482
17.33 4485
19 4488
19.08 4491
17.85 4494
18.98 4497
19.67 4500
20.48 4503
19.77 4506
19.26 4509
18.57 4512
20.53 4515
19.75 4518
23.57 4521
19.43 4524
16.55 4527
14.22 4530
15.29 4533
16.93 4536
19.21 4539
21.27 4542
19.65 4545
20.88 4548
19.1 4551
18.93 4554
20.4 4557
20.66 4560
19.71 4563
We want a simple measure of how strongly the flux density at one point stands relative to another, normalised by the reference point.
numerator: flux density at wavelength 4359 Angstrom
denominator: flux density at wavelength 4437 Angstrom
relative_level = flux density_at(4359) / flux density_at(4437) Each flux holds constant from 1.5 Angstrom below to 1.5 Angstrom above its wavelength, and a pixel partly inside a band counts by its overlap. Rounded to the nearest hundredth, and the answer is 0.89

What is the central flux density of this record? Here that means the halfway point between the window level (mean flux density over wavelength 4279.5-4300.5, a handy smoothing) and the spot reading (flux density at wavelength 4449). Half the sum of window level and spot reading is 16.0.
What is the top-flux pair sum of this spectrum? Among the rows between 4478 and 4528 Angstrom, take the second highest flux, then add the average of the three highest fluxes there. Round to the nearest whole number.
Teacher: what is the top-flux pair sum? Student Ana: 42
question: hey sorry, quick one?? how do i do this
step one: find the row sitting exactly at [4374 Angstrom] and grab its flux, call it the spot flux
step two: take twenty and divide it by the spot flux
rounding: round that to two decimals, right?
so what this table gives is 1.24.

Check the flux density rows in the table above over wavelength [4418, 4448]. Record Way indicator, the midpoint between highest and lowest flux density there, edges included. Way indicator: 16.9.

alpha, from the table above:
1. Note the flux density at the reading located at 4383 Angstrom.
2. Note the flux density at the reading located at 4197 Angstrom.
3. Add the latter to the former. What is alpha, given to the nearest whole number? 24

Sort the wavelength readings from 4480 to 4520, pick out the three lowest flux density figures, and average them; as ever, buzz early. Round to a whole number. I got 17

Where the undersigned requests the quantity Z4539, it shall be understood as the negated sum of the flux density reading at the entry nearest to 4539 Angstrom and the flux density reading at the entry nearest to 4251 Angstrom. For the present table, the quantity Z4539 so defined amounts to -31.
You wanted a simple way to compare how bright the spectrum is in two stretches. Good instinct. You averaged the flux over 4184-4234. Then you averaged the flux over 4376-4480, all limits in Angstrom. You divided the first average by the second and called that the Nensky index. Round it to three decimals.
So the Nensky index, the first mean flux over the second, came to 0.743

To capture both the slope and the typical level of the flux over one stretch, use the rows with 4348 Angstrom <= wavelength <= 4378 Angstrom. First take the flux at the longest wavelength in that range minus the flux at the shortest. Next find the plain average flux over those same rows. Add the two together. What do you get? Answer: 15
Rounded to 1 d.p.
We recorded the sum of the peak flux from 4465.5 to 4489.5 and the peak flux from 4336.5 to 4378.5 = 37.5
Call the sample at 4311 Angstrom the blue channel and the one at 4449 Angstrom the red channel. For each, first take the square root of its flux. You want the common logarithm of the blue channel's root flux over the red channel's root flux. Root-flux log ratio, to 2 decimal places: -0.14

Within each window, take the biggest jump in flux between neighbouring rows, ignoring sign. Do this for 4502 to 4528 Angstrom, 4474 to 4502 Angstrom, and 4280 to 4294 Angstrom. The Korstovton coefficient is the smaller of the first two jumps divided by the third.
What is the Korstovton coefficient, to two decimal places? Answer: 1.35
